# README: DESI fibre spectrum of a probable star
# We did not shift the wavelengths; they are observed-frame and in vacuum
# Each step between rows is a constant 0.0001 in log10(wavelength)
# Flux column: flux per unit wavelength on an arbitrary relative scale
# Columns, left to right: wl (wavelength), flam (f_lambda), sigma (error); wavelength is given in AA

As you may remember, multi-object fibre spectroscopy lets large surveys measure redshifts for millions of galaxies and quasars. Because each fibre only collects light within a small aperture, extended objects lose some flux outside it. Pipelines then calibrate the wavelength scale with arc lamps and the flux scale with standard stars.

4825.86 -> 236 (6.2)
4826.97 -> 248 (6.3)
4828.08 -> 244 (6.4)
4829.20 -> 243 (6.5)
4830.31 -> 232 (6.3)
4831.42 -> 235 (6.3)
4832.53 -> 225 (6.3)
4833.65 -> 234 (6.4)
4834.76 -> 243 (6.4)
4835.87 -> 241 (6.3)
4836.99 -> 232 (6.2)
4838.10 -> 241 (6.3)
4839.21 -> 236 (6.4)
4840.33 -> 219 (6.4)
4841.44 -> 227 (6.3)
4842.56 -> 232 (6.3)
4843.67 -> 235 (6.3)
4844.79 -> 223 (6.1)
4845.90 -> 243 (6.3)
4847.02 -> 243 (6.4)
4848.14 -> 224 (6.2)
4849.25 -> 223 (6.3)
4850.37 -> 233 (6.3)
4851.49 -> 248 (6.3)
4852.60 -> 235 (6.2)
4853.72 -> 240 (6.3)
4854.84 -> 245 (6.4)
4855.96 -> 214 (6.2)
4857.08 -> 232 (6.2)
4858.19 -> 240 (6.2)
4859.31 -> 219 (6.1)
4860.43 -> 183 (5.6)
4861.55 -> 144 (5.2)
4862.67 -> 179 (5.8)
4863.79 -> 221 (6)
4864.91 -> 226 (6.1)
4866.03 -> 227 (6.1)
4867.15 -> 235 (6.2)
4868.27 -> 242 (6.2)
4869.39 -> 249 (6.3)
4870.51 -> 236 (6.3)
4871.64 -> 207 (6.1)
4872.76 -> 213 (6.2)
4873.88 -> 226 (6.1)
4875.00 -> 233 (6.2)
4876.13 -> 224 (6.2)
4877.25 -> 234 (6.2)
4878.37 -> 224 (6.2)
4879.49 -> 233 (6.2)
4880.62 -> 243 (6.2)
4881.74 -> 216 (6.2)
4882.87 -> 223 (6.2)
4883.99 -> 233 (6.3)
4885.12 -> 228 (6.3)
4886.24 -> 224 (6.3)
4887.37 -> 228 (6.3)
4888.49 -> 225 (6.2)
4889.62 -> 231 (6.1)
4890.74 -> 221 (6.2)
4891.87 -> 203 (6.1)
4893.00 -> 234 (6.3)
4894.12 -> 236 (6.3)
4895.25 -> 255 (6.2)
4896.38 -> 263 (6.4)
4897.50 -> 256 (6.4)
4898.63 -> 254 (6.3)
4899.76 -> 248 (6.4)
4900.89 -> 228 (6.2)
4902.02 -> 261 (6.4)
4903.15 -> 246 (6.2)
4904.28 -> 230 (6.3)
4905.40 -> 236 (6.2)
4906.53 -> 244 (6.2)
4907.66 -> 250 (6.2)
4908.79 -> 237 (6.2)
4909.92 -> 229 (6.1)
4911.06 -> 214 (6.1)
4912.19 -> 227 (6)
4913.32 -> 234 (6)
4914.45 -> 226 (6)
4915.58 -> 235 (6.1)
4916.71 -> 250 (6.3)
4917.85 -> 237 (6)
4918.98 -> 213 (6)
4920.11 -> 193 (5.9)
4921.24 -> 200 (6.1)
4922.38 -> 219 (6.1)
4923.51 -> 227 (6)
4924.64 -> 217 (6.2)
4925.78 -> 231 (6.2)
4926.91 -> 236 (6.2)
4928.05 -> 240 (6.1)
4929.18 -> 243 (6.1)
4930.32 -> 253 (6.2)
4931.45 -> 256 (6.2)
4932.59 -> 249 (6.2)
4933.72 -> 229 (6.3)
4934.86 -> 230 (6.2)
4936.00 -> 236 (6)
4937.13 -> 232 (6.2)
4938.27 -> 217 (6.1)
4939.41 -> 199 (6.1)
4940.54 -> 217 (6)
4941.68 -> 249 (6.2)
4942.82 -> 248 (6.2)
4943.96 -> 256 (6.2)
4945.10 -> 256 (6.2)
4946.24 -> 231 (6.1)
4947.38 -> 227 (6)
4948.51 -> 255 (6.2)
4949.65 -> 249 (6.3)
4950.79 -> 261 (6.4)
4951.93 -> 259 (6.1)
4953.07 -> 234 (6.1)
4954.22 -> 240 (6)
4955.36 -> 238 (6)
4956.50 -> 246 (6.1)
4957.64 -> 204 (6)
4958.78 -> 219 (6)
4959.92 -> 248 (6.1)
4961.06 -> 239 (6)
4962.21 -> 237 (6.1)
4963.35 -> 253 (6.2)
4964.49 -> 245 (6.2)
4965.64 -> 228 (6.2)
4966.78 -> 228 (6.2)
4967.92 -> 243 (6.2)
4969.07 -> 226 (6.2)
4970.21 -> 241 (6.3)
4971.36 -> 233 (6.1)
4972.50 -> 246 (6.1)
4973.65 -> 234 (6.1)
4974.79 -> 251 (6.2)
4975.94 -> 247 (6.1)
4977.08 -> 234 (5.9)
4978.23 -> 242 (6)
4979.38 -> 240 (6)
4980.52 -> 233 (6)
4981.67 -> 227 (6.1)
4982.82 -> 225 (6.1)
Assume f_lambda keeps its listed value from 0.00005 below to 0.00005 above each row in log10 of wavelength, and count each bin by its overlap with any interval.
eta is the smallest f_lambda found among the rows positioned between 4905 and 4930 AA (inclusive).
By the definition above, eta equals 193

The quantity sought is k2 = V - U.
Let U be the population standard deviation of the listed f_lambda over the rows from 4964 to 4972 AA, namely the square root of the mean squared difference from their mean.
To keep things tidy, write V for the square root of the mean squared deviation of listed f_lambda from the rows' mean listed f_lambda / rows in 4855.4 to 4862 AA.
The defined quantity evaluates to 25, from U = 7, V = 33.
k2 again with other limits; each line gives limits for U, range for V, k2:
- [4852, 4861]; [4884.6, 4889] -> -17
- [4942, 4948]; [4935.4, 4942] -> 4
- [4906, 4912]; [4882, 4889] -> -9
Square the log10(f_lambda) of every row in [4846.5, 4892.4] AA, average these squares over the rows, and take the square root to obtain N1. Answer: 2.35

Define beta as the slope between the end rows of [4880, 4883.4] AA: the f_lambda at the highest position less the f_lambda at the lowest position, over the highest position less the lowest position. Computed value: -9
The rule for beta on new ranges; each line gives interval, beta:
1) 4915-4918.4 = 1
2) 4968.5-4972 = 3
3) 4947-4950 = 10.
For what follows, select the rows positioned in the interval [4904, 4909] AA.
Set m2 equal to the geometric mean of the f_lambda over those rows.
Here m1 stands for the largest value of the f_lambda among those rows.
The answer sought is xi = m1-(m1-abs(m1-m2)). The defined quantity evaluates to 11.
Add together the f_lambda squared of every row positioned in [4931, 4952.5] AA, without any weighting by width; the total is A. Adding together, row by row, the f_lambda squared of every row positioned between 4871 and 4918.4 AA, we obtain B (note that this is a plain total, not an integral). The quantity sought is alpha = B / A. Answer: 2.1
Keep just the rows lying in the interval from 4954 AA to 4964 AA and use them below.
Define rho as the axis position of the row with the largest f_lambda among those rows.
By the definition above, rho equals 4963.35 AA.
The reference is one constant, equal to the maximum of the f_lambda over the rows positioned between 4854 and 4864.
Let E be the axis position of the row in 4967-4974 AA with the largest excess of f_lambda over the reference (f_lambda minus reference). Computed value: 4972.50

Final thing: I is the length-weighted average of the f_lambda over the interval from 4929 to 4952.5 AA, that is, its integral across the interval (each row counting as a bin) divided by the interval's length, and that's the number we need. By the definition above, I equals 241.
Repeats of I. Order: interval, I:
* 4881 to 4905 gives 236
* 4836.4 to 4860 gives 232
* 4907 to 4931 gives 229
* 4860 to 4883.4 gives 220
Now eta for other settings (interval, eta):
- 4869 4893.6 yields 203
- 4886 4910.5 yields 203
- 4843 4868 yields 144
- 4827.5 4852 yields 219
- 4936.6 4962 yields 199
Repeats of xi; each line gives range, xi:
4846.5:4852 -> 14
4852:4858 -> 12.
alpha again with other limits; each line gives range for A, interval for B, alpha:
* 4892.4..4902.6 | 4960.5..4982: 1.9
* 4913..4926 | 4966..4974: 0.6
